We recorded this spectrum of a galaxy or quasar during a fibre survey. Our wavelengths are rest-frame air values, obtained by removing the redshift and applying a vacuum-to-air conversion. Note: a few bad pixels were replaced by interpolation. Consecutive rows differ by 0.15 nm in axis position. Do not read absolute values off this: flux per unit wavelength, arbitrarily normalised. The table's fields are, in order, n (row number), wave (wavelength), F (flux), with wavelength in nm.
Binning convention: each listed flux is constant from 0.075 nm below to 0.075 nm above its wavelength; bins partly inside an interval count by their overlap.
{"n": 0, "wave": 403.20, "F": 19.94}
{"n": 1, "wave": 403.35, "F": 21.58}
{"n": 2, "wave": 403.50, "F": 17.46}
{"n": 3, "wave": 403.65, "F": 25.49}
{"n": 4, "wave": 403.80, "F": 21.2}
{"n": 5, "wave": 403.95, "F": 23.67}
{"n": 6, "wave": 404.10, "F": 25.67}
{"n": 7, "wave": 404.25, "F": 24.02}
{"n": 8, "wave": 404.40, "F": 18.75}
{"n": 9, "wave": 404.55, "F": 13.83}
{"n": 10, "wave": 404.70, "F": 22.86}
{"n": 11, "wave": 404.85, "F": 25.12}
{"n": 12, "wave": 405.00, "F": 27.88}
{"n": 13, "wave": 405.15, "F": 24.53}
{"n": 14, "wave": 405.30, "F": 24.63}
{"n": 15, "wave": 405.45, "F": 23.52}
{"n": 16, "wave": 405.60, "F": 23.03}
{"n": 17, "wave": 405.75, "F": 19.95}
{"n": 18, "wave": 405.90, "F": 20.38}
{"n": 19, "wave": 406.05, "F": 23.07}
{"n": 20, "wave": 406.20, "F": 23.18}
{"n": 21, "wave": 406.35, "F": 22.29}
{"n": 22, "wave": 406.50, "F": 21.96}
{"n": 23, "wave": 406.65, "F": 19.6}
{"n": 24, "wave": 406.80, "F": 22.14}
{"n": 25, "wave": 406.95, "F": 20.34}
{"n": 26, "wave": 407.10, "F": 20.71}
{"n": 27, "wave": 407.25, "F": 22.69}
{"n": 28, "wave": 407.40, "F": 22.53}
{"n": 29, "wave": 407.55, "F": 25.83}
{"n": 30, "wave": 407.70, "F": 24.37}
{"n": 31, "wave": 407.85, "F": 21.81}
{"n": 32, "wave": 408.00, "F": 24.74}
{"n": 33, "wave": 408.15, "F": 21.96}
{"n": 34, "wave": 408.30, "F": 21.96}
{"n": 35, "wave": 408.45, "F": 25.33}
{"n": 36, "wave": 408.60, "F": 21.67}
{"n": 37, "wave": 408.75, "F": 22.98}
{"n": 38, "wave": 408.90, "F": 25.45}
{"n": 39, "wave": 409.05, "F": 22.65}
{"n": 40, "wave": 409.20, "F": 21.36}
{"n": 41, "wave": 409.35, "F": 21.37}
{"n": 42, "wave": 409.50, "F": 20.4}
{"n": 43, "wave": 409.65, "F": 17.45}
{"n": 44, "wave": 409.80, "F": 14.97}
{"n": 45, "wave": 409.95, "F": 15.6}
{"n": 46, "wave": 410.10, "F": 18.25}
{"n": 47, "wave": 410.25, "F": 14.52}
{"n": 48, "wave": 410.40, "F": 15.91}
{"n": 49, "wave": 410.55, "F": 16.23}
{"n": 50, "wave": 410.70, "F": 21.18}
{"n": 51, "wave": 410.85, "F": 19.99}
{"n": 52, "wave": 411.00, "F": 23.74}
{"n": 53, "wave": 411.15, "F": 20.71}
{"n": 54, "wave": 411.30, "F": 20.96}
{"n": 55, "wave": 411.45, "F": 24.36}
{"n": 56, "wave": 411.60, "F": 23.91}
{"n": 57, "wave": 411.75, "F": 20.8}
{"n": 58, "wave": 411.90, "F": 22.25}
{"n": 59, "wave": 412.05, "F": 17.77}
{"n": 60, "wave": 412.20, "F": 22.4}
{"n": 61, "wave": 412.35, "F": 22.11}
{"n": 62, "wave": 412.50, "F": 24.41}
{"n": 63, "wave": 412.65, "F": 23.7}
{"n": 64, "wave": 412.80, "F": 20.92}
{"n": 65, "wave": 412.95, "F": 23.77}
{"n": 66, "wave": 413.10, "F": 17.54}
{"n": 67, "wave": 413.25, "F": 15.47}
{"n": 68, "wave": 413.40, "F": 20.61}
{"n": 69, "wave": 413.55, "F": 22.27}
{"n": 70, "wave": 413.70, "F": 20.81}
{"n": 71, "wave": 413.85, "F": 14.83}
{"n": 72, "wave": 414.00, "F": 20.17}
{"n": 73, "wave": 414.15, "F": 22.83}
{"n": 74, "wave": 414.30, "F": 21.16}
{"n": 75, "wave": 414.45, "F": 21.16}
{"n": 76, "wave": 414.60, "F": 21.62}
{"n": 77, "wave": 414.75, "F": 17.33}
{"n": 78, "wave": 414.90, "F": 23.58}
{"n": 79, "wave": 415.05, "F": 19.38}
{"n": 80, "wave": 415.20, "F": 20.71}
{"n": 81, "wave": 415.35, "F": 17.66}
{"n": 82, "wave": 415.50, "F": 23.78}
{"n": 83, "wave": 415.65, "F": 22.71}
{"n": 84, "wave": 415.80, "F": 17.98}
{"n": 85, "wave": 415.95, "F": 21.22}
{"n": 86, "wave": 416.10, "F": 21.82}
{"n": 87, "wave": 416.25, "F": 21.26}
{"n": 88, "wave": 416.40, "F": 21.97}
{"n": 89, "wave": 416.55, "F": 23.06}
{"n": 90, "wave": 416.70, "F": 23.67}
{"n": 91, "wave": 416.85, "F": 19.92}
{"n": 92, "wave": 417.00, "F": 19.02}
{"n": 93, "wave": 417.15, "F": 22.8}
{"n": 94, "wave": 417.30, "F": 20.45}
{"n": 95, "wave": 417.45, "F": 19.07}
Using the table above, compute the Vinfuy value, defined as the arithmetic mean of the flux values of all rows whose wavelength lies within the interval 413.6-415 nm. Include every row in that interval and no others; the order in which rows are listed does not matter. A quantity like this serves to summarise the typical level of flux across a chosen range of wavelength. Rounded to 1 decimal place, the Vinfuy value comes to 20.4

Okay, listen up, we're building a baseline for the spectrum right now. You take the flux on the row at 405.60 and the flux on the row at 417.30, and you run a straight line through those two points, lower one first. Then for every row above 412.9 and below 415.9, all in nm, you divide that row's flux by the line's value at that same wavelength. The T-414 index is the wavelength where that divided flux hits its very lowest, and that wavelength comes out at 413.85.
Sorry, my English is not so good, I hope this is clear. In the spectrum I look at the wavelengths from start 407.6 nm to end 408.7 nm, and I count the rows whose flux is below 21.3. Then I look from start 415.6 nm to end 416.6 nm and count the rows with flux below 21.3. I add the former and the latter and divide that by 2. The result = 1.5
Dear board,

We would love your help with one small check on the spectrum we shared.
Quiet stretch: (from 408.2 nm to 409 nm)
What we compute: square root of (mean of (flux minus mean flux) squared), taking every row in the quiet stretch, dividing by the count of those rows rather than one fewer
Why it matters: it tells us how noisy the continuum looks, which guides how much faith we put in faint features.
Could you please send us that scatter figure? 1.6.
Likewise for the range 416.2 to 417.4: 1.5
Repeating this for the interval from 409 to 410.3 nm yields 2.9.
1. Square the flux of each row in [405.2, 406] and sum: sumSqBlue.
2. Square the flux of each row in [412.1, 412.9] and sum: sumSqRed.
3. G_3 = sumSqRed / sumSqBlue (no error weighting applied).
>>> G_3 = 1.03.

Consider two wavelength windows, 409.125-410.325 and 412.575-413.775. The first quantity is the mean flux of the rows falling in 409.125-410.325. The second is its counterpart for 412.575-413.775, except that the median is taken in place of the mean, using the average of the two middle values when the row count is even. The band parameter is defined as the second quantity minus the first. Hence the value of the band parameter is 2.9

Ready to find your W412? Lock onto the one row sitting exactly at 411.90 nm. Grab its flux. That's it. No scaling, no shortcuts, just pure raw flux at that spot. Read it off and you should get 22.25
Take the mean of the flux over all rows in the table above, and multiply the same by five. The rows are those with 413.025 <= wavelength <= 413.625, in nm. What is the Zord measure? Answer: 95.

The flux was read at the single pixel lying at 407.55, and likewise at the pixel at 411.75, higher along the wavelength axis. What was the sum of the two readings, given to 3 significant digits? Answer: 46.6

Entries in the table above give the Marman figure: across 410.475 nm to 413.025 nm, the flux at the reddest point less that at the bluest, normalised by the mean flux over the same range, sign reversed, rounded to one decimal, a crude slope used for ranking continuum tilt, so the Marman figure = -0.3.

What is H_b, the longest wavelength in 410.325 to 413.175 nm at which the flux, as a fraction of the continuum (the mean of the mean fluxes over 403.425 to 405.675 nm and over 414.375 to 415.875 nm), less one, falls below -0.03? 413.10 nm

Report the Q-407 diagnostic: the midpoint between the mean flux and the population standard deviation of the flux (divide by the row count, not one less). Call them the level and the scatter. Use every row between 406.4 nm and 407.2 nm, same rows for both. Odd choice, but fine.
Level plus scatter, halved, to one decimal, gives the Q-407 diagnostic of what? 11.0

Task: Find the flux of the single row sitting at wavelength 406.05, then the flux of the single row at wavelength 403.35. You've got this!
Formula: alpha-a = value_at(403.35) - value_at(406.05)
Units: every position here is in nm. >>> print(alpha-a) -1.5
